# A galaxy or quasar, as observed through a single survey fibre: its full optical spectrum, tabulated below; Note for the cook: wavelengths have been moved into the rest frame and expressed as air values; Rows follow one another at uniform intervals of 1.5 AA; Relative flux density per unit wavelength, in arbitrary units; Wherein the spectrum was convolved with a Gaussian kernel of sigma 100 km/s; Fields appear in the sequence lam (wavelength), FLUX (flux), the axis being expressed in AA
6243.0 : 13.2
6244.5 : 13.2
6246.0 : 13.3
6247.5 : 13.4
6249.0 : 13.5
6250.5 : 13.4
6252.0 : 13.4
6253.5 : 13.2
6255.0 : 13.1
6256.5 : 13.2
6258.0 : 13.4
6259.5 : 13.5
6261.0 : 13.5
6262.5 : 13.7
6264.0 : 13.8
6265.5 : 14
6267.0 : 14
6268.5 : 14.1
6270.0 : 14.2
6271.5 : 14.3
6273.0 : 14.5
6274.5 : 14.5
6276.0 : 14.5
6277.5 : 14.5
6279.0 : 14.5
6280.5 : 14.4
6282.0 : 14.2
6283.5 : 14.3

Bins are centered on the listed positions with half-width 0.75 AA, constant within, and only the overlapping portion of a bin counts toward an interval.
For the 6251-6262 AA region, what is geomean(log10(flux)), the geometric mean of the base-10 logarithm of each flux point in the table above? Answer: 1.12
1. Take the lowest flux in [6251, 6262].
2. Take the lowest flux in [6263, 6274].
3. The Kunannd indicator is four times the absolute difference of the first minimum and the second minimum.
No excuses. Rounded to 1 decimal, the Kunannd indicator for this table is 2.8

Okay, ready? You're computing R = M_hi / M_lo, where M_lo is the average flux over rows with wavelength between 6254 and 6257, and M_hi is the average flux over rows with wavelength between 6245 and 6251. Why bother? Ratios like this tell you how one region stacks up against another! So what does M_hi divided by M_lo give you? 1.02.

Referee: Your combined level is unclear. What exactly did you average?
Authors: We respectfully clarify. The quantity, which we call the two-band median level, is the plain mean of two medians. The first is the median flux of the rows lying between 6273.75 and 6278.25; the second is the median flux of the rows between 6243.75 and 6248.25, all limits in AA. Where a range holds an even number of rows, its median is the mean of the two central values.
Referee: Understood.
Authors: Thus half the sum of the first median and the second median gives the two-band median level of 13.9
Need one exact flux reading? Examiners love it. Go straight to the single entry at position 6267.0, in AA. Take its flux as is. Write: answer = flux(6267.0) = 14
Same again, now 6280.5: 14.4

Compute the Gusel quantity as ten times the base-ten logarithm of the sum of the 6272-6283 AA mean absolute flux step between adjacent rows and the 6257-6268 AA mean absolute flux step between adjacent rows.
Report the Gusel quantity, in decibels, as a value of -8.24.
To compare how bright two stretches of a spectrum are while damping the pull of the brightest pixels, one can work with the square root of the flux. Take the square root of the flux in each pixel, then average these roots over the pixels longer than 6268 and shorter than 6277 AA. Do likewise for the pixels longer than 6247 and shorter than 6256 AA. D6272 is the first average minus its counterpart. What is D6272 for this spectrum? 0.14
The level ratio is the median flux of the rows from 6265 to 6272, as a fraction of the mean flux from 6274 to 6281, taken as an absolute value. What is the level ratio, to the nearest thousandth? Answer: 0.974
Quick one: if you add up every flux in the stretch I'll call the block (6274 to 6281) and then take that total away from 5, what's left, -67.4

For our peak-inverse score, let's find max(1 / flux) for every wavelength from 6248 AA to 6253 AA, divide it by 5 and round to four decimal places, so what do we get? 0.0149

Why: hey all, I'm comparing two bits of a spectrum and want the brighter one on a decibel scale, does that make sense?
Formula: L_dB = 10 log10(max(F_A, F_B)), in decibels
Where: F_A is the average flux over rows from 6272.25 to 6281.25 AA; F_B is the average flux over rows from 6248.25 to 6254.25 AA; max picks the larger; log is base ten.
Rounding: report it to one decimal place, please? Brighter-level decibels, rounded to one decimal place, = 11.6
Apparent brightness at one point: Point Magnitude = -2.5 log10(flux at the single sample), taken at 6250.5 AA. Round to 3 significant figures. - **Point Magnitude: -2.82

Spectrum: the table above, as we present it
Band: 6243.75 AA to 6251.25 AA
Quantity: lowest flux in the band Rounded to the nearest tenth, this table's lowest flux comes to 13.2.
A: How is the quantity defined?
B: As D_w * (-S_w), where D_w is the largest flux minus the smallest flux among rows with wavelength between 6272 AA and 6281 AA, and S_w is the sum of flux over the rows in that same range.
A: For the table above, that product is -8.7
